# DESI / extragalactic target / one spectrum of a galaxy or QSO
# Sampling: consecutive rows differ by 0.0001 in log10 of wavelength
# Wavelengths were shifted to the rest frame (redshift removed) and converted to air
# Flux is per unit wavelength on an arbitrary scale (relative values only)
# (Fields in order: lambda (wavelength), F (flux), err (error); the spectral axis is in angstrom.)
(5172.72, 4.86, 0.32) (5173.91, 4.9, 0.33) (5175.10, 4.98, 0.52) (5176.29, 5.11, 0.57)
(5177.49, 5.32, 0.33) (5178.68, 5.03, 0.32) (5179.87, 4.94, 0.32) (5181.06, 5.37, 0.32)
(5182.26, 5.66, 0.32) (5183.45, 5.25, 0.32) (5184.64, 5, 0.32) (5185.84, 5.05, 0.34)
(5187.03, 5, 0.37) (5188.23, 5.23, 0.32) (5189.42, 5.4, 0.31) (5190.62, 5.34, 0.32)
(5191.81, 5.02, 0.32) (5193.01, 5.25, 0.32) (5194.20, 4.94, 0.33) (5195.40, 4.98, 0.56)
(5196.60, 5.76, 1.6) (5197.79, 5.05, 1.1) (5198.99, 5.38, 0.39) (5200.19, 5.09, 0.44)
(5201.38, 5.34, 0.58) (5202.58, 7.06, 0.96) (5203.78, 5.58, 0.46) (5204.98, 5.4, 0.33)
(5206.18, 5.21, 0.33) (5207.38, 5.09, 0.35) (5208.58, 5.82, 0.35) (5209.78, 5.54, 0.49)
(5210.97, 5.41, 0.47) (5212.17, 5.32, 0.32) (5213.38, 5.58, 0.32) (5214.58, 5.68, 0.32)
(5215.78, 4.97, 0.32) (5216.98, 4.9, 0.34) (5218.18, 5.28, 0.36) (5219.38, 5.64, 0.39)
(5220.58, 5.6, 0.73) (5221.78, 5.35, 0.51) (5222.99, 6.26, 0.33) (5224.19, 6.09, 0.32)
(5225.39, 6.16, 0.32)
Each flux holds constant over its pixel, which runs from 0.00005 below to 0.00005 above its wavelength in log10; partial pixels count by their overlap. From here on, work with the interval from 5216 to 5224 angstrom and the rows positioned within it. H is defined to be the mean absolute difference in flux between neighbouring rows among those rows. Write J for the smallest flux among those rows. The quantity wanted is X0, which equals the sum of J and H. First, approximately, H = 0.39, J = 4.9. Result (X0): 5.29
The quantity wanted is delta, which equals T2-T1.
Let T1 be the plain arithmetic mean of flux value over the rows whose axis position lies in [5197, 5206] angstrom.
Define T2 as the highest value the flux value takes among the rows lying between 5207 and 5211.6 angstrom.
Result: 0.26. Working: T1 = 5.56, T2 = 5.82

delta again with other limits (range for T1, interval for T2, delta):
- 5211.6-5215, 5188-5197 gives 0.23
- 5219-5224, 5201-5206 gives 1.35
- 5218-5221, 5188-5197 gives 0.25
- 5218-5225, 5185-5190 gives -0.30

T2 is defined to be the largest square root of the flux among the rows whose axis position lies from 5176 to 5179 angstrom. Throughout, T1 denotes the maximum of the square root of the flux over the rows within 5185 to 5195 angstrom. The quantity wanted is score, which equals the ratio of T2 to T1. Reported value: 0.99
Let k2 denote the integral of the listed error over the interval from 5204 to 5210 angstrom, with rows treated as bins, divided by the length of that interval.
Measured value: 0.37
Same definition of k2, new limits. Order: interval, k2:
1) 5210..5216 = 0.36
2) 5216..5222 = 0.45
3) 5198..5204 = 0.61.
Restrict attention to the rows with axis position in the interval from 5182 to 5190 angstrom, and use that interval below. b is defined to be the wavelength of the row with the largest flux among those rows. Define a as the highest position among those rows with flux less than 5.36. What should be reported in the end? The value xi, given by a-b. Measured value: 6.0 angstrom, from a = 5188.23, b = 5182.26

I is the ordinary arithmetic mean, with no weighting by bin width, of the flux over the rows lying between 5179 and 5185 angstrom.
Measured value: 5.24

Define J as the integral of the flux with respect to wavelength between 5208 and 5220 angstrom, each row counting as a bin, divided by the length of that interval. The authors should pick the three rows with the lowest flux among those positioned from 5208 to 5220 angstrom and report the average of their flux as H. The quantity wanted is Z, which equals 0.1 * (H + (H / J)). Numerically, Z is 0.598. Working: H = 5.05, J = 5.42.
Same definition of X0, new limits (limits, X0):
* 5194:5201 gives 5.37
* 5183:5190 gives 5.15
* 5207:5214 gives 5.39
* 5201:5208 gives 5.83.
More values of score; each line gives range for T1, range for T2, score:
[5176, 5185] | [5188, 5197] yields 1.01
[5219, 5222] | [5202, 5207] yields 1.12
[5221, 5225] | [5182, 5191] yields 0.95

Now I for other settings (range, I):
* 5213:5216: 5.41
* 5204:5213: 5.40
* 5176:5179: 5.15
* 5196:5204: 5.61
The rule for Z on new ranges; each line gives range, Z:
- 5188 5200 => 0.593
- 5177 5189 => 0.594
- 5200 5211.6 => 0.605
